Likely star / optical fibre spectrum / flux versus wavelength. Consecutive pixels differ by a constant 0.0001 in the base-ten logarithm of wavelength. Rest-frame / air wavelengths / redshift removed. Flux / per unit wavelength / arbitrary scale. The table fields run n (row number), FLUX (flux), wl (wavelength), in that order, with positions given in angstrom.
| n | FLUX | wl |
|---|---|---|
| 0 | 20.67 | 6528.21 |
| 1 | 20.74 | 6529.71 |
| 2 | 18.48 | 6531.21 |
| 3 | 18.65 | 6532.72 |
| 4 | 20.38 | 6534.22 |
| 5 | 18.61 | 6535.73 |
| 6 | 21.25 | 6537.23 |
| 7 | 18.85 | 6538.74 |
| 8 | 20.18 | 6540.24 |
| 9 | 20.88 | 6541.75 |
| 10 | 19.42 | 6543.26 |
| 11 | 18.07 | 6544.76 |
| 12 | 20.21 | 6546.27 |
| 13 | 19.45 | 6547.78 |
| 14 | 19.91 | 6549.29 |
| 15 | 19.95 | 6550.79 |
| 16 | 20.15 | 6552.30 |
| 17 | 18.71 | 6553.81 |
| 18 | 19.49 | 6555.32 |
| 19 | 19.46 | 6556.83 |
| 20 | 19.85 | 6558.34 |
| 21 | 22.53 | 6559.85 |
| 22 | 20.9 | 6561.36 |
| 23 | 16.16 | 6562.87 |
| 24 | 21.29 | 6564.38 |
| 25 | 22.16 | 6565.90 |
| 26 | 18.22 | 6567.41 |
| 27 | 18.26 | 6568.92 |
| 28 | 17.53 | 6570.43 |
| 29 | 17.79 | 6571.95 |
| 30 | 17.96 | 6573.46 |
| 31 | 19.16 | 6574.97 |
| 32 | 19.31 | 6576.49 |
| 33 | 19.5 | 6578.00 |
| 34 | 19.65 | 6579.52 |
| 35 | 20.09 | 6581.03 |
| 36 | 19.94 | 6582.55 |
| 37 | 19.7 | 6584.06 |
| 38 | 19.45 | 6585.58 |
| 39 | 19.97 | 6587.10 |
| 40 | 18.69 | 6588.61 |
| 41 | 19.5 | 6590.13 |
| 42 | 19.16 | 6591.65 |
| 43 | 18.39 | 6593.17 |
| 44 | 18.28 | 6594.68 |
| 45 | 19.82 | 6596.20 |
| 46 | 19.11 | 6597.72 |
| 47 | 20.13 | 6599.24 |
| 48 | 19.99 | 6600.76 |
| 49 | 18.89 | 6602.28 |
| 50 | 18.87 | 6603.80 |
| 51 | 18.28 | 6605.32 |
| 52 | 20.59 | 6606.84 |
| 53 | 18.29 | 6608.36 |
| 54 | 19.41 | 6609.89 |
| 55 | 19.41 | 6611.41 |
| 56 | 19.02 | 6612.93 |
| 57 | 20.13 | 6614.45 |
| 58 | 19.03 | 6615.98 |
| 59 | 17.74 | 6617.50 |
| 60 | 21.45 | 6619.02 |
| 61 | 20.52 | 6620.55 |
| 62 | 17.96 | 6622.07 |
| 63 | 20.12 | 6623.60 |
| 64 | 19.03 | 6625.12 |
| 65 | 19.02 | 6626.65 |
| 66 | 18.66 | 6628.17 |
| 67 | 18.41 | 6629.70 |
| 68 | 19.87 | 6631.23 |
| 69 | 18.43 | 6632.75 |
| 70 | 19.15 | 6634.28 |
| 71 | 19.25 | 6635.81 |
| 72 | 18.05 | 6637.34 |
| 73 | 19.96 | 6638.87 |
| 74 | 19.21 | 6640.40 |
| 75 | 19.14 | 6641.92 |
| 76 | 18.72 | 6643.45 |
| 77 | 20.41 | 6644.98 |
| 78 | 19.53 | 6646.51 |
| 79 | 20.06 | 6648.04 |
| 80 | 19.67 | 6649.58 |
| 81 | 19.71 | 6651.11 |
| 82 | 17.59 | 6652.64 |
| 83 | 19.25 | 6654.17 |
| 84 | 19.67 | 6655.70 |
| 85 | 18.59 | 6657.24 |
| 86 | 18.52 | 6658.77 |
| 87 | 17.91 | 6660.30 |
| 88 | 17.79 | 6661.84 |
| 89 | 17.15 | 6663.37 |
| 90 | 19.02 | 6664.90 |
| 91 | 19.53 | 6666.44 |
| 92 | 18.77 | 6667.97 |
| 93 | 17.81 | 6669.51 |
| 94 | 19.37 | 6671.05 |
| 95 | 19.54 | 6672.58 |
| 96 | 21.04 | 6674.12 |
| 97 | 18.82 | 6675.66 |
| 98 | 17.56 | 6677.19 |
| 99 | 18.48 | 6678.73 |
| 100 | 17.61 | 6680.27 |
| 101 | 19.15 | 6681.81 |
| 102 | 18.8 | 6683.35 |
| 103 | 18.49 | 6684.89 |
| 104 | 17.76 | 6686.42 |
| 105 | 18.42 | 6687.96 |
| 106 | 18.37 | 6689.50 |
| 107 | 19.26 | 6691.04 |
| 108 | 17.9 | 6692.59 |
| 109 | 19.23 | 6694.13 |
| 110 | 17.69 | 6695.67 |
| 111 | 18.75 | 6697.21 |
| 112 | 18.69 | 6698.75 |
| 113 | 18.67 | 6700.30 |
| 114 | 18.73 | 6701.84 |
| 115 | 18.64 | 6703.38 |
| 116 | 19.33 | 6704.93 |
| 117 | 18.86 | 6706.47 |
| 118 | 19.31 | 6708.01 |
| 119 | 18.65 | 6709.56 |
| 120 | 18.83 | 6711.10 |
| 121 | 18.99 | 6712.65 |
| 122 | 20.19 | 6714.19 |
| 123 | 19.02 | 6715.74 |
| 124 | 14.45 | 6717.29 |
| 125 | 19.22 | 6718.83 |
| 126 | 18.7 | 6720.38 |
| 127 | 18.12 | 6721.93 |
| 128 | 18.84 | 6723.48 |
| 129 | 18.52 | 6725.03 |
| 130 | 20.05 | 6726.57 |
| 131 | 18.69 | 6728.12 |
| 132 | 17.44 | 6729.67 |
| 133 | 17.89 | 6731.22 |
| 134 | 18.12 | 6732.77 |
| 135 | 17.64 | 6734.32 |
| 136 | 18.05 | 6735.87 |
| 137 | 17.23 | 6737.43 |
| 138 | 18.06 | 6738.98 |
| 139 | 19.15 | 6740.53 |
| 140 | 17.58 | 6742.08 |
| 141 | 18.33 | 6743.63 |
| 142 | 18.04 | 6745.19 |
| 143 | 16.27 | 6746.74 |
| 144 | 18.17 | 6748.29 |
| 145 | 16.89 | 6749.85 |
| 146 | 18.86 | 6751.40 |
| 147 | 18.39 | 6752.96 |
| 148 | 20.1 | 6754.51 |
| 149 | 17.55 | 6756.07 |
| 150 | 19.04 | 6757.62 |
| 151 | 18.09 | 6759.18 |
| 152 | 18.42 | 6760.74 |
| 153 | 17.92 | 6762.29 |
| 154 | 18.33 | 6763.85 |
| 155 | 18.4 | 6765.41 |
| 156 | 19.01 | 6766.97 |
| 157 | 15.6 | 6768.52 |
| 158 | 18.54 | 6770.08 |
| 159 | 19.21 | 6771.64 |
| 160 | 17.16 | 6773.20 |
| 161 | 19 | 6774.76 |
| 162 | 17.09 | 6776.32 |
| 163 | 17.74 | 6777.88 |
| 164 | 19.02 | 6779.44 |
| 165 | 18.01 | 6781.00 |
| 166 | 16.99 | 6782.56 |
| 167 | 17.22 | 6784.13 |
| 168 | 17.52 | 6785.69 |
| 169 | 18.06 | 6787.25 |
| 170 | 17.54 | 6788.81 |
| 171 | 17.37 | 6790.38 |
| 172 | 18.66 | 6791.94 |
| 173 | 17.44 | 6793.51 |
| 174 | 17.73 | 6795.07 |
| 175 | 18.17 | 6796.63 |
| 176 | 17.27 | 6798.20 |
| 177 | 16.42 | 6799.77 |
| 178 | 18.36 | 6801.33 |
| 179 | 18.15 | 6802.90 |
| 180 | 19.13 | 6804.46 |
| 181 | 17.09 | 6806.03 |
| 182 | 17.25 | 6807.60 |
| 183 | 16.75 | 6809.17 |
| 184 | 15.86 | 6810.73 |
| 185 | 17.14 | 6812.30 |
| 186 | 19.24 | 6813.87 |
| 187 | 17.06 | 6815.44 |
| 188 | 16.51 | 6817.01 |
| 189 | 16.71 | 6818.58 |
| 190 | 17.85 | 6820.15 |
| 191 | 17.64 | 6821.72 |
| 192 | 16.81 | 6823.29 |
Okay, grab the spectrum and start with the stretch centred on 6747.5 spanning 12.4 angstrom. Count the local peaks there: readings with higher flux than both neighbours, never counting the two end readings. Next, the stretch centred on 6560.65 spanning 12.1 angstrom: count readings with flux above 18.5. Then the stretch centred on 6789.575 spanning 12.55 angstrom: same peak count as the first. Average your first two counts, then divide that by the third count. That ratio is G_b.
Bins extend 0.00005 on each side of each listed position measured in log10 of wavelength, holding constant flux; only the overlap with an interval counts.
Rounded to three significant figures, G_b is 2.50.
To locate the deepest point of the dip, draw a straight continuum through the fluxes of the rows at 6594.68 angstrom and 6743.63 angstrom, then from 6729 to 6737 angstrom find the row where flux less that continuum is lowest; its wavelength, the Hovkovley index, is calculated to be 6729.67 angstrom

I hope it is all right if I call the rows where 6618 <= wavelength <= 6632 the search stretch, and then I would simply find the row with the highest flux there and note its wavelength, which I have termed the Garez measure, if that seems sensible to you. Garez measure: 6619.02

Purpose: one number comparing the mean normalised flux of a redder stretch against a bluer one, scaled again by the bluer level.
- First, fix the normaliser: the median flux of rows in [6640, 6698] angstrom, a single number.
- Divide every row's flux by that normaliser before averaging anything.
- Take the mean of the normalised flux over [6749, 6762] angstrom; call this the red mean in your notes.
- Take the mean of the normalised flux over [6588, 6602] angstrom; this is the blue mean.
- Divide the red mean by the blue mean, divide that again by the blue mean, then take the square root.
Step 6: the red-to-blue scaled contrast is 0.967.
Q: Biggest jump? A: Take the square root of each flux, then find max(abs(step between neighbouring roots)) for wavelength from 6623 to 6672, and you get 0.25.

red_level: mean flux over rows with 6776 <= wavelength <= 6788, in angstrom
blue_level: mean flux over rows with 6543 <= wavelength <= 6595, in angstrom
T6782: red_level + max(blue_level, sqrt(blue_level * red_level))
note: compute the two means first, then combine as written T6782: 37.1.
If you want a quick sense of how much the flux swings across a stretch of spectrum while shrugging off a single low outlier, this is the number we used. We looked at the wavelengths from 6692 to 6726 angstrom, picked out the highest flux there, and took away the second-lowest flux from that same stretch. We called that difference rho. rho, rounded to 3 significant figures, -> 2.50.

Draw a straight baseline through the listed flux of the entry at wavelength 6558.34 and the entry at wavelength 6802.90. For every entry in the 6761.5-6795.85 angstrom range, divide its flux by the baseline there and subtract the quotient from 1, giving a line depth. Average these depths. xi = 0.023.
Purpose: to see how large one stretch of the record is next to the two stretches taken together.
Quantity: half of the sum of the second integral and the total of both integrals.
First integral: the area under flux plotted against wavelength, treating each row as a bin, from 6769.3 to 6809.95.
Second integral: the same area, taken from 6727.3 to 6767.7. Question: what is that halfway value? 1095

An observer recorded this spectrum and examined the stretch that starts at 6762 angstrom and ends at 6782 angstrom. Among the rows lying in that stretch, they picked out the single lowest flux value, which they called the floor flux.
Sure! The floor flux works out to 15.6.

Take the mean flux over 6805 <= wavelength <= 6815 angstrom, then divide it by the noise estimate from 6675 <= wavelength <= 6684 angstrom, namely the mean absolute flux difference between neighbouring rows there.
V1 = 17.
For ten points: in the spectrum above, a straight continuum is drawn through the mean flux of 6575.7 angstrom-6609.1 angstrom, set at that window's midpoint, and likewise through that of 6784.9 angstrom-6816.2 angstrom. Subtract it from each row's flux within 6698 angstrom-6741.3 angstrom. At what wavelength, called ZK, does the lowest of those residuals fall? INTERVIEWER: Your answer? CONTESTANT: 6717.29 angstrom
